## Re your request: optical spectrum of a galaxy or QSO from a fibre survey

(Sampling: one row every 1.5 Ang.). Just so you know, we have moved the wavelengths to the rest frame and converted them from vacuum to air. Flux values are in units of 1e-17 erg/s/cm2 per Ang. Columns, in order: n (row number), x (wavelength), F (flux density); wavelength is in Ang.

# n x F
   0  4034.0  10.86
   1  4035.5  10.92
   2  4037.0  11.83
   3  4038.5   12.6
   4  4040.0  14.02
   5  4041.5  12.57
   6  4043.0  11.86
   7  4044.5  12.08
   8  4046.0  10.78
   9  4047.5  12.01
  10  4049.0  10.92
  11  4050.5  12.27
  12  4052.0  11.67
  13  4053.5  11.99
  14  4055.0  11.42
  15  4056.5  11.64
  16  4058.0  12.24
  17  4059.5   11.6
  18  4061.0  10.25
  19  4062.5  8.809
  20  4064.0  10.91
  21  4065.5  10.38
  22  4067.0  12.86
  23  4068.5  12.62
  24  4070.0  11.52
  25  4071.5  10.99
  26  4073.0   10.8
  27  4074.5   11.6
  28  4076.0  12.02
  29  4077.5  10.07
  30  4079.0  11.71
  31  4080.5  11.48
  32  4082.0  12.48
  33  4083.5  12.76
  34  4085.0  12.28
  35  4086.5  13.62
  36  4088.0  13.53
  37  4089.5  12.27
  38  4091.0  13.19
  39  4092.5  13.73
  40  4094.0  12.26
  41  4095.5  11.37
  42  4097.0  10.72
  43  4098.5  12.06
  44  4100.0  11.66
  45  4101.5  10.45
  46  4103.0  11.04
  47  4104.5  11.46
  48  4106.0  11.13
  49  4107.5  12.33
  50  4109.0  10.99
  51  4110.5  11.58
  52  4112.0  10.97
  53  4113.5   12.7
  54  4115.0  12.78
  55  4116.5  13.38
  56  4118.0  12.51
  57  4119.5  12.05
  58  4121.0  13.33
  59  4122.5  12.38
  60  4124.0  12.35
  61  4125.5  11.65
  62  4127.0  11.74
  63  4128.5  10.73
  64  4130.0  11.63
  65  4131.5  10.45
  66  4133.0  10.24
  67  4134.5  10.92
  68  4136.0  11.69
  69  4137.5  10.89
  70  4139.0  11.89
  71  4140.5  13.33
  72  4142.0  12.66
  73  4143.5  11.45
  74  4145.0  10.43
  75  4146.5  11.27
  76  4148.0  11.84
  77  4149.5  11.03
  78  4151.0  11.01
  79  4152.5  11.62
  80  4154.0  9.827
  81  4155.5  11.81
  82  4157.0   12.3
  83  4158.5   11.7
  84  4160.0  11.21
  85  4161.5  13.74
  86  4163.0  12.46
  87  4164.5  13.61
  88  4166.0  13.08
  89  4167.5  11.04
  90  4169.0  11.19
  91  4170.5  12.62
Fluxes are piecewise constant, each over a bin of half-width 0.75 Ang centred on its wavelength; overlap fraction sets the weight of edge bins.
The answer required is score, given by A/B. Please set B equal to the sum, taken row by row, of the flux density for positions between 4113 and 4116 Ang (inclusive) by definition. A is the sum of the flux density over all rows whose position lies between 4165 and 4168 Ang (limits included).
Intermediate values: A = 24.1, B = 25.5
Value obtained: 0.95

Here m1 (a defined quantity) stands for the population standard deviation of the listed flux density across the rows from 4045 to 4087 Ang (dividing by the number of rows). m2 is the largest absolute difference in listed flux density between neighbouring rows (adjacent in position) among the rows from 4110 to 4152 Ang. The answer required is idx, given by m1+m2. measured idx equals 2.71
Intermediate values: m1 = 0.98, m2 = 1.73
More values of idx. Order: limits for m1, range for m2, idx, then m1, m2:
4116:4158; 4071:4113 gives 2.86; 0.91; 1.95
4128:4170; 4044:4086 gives 3.47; 0.99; 2.48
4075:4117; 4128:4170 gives 3.50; 0.97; 2.53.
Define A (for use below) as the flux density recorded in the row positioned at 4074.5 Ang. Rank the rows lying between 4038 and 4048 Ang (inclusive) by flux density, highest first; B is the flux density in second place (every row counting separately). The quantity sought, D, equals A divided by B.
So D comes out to 0.921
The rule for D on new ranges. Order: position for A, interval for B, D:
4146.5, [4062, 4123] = 0.827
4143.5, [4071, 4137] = 0.841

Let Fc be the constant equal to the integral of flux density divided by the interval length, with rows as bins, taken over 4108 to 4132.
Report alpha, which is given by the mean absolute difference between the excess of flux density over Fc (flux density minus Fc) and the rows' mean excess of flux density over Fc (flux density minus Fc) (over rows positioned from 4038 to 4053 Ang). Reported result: 0.63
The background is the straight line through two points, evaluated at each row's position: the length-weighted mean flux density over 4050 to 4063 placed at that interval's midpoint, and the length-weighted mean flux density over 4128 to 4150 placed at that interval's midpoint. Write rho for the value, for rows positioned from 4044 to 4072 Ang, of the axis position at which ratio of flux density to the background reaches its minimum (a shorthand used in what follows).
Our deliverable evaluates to 4062.5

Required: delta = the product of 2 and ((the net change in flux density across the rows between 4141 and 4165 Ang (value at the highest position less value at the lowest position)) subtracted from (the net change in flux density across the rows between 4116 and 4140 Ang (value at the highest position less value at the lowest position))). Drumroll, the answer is -4.9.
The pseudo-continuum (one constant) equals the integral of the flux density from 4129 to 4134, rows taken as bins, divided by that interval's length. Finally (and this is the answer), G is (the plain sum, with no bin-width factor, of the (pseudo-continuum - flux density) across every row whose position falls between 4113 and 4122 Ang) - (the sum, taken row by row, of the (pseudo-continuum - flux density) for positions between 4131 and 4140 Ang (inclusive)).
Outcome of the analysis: -10.7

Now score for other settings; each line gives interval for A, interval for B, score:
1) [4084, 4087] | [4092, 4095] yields 1.00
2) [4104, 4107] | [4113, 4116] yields 0.89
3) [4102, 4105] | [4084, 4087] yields 0.87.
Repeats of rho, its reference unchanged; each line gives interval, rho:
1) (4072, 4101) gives 4077.5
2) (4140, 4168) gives 4154.0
